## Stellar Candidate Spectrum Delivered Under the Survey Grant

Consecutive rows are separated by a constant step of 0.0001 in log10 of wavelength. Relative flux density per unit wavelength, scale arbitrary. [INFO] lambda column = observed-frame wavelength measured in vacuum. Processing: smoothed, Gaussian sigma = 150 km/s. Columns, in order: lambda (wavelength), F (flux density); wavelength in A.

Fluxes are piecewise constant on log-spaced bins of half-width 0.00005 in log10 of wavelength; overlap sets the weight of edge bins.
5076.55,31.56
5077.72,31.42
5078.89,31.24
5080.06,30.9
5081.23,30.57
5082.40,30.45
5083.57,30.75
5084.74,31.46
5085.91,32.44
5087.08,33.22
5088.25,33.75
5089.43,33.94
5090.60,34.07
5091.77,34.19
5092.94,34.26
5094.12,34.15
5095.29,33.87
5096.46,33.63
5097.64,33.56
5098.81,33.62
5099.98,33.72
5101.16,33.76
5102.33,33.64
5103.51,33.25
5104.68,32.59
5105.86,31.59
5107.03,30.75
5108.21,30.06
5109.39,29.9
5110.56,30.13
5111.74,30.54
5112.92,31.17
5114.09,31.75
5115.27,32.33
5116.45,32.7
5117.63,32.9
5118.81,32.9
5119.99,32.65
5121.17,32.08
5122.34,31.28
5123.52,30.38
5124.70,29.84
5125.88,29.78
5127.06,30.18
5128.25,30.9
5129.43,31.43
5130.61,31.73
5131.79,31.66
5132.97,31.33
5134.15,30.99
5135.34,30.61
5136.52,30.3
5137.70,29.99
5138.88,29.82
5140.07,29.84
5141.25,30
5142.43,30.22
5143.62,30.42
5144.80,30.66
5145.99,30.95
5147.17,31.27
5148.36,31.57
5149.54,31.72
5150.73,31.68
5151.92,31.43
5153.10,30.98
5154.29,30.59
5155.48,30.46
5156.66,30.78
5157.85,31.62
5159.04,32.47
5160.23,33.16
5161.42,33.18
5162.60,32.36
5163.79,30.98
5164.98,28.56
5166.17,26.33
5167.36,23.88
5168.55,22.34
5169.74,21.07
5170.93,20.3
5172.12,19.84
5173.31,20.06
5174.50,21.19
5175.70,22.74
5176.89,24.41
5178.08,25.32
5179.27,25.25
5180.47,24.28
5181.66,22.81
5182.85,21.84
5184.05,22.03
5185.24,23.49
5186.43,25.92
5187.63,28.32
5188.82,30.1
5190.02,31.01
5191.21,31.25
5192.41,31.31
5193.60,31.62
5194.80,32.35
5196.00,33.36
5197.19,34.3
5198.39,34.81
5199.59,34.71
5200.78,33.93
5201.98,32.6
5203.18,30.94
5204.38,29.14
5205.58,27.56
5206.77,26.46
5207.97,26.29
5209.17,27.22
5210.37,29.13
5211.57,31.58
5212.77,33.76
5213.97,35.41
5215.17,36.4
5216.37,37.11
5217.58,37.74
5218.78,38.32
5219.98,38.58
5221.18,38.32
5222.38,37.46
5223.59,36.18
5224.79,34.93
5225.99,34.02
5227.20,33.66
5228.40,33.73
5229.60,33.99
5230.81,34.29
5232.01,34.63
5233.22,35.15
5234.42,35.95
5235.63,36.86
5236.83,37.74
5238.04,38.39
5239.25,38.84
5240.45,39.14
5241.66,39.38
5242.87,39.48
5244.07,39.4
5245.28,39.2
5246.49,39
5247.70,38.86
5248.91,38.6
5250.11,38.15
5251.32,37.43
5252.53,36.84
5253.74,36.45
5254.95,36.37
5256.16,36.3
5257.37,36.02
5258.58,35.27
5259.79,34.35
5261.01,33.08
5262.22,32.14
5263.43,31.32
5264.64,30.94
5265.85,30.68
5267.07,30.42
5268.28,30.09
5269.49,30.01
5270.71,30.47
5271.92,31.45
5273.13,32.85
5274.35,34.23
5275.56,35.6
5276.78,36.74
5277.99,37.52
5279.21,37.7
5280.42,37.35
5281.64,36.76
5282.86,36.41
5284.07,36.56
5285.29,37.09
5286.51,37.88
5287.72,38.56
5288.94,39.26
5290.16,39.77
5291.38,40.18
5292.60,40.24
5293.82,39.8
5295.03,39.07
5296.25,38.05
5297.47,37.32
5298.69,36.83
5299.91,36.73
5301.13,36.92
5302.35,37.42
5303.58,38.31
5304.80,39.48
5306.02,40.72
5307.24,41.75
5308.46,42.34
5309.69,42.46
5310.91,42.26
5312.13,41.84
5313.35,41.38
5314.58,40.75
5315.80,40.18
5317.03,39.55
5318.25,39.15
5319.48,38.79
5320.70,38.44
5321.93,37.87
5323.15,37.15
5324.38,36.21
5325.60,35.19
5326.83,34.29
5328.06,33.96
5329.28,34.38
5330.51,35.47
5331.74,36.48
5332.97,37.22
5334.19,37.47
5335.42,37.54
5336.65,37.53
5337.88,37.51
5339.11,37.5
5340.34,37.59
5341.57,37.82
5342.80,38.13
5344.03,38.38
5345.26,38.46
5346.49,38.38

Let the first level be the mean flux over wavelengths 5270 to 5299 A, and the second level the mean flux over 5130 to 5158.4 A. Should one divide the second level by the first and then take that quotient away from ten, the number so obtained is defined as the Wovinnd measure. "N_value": 9.17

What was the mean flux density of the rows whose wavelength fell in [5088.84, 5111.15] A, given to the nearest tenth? 32.9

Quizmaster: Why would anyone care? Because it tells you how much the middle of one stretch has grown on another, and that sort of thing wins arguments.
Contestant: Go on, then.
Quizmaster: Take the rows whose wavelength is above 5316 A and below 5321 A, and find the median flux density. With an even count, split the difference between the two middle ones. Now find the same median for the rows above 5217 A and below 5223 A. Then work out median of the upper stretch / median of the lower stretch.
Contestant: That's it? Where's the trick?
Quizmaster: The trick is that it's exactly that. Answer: 1.0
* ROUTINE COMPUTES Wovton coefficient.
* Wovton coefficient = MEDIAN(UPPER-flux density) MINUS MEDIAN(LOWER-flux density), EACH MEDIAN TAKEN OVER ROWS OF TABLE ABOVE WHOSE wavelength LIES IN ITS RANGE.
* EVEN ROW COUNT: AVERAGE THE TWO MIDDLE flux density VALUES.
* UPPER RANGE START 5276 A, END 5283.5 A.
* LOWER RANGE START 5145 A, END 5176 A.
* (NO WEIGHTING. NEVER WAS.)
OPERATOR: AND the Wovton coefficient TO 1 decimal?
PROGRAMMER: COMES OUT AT 6.2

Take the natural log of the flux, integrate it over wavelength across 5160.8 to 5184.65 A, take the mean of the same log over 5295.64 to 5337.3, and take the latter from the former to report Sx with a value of 72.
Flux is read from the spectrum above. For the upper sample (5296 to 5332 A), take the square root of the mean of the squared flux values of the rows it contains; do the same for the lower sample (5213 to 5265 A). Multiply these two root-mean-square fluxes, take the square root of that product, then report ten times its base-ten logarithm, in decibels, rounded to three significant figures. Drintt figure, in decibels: 15.7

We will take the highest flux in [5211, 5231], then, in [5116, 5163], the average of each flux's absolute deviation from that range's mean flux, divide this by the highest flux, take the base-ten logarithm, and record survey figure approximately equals -1.66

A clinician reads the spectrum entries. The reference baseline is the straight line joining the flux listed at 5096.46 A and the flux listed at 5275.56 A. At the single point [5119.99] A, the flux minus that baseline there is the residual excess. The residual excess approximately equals -1.2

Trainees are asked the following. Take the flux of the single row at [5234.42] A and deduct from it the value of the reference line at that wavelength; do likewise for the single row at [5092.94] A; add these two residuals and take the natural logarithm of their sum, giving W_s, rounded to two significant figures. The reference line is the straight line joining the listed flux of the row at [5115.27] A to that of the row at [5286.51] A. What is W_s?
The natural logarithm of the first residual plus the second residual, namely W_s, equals 0.88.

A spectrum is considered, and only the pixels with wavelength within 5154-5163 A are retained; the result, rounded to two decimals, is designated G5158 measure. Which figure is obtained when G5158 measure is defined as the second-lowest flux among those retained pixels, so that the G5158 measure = 30.59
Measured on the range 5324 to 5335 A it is 34.29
